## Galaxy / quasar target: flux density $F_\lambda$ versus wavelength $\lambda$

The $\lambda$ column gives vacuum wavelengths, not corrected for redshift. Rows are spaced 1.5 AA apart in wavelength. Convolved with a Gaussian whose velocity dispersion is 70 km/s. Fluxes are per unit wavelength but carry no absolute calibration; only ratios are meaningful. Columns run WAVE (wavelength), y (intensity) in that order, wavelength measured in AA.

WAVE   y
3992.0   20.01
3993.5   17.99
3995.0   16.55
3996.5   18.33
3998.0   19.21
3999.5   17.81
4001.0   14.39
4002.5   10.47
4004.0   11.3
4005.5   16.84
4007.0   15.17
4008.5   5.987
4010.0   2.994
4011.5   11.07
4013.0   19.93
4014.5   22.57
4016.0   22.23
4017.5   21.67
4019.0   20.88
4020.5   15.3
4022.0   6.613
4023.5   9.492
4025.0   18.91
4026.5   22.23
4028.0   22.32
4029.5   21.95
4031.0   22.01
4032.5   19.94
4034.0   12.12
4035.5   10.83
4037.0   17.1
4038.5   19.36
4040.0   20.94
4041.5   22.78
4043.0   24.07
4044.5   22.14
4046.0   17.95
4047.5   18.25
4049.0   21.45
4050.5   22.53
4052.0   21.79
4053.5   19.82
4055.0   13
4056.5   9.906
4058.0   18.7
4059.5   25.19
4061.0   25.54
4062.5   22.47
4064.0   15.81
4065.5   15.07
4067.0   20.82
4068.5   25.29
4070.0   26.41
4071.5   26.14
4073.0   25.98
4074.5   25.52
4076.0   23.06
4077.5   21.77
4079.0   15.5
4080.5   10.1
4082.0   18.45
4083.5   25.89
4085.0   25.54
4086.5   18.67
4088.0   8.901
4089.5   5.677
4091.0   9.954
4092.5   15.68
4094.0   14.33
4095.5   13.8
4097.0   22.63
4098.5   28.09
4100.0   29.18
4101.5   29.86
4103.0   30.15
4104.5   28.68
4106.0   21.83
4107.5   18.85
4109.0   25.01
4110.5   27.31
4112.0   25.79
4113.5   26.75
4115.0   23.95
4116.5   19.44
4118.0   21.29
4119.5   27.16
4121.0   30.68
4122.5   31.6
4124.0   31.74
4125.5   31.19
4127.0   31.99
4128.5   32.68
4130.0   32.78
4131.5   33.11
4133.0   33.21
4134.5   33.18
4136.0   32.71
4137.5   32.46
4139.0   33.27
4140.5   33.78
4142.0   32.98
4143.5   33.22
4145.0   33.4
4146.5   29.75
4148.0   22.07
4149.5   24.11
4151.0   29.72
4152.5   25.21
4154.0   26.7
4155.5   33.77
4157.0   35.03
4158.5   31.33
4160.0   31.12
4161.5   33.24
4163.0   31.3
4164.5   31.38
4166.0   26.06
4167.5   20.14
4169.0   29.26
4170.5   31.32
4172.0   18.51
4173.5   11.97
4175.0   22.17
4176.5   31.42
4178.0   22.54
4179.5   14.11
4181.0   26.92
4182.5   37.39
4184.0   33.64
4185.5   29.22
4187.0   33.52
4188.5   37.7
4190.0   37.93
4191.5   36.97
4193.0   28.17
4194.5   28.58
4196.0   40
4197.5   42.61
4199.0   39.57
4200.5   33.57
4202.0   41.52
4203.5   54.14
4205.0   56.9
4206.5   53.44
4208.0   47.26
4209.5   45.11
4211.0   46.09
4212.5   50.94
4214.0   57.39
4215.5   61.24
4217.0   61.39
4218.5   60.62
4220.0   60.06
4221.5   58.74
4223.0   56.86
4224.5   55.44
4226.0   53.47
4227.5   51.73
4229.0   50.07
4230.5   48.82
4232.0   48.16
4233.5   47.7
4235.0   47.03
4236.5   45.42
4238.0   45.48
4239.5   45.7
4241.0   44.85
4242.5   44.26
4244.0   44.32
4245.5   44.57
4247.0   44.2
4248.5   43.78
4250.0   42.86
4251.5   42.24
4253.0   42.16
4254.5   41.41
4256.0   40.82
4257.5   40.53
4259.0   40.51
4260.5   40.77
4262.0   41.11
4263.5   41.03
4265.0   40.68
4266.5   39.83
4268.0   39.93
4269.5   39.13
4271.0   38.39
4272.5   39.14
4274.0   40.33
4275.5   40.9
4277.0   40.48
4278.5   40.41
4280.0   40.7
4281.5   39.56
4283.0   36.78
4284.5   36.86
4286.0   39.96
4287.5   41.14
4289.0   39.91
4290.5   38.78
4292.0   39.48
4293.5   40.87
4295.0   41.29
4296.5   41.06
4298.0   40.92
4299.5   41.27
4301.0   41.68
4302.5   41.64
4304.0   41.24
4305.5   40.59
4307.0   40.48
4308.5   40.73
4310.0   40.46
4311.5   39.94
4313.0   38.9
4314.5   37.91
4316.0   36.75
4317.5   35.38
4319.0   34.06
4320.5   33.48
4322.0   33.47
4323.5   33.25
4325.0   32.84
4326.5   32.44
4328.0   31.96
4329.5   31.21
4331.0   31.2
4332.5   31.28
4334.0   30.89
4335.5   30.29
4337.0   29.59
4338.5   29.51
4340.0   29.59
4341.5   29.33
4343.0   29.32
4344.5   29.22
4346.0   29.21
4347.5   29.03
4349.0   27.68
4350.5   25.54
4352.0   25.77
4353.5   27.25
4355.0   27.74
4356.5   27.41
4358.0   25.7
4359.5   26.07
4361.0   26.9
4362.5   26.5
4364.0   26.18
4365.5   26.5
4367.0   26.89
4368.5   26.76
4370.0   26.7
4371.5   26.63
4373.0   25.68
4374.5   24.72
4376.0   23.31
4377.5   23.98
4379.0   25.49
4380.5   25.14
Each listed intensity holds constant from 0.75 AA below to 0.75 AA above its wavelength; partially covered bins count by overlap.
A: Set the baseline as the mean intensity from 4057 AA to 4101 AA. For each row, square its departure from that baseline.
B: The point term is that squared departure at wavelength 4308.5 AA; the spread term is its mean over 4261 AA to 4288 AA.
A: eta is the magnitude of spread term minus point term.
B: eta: 36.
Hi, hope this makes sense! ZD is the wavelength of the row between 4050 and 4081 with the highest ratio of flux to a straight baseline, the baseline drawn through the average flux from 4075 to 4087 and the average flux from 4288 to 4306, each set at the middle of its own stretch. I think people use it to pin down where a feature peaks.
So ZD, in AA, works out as 4061.0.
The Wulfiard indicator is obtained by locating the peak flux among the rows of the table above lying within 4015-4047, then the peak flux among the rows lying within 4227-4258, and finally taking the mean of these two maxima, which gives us 37.9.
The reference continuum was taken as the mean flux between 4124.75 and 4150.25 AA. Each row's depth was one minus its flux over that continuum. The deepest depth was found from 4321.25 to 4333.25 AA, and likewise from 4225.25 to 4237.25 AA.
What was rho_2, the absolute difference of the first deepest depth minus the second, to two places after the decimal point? 0.45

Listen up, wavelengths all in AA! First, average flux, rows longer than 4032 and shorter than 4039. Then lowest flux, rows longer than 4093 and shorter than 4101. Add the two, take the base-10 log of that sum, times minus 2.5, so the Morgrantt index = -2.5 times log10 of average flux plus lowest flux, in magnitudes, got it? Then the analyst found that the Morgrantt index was -3.7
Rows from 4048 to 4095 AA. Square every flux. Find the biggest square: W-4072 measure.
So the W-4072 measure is 697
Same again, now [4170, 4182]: 987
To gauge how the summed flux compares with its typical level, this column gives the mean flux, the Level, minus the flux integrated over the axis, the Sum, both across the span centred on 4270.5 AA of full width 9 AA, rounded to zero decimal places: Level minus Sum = -316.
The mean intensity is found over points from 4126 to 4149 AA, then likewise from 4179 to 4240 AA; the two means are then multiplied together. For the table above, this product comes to 1446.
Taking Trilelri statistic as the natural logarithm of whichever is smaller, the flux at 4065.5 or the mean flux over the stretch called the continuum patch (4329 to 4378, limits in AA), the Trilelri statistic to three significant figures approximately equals 2.71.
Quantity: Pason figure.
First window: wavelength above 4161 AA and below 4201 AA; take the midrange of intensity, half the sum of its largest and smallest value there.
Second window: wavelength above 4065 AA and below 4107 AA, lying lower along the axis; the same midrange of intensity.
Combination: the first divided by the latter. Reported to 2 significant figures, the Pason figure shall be 1.5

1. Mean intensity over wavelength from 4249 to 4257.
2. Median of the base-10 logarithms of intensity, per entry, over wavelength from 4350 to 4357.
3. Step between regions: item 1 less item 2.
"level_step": 40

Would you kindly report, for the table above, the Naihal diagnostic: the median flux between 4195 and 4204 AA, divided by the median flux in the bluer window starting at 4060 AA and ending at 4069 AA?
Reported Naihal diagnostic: 1.9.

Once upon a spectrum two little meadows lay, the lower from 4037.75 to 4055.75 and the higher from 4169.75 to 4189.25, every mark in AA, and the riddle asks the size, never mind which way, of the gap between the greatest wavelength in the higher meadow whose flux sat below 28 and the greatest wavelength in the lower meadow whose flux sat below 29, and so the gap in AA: 126.0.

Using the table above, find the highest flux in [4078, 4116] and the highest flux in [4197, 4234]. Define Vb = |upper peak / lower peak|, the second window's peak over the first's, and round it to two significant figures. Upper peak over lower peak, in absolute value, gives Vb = 2.0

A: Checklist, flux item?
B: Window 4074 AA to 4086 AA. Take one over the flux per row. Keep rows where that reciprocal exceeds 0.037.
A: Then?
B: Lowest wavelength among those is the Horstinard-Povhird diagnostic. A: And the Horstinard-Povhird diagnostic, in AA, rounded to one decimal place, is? 4074.5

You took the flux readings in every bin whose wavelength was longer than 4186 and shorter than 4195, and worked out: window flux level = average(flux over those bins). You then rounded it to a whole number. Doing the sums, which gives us 34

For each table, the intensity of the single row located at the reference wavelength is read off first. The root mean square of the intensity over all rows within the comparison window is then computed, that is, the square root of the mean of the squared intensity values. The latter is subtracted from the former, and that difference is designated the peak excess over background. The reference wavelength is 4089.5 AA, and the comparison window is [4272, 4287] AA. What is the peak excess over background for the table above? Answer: -34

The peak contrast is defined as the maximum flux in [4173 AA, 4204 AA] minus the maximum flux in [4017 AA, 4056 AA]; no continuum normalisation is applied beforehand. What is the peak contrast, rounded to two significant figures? 30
